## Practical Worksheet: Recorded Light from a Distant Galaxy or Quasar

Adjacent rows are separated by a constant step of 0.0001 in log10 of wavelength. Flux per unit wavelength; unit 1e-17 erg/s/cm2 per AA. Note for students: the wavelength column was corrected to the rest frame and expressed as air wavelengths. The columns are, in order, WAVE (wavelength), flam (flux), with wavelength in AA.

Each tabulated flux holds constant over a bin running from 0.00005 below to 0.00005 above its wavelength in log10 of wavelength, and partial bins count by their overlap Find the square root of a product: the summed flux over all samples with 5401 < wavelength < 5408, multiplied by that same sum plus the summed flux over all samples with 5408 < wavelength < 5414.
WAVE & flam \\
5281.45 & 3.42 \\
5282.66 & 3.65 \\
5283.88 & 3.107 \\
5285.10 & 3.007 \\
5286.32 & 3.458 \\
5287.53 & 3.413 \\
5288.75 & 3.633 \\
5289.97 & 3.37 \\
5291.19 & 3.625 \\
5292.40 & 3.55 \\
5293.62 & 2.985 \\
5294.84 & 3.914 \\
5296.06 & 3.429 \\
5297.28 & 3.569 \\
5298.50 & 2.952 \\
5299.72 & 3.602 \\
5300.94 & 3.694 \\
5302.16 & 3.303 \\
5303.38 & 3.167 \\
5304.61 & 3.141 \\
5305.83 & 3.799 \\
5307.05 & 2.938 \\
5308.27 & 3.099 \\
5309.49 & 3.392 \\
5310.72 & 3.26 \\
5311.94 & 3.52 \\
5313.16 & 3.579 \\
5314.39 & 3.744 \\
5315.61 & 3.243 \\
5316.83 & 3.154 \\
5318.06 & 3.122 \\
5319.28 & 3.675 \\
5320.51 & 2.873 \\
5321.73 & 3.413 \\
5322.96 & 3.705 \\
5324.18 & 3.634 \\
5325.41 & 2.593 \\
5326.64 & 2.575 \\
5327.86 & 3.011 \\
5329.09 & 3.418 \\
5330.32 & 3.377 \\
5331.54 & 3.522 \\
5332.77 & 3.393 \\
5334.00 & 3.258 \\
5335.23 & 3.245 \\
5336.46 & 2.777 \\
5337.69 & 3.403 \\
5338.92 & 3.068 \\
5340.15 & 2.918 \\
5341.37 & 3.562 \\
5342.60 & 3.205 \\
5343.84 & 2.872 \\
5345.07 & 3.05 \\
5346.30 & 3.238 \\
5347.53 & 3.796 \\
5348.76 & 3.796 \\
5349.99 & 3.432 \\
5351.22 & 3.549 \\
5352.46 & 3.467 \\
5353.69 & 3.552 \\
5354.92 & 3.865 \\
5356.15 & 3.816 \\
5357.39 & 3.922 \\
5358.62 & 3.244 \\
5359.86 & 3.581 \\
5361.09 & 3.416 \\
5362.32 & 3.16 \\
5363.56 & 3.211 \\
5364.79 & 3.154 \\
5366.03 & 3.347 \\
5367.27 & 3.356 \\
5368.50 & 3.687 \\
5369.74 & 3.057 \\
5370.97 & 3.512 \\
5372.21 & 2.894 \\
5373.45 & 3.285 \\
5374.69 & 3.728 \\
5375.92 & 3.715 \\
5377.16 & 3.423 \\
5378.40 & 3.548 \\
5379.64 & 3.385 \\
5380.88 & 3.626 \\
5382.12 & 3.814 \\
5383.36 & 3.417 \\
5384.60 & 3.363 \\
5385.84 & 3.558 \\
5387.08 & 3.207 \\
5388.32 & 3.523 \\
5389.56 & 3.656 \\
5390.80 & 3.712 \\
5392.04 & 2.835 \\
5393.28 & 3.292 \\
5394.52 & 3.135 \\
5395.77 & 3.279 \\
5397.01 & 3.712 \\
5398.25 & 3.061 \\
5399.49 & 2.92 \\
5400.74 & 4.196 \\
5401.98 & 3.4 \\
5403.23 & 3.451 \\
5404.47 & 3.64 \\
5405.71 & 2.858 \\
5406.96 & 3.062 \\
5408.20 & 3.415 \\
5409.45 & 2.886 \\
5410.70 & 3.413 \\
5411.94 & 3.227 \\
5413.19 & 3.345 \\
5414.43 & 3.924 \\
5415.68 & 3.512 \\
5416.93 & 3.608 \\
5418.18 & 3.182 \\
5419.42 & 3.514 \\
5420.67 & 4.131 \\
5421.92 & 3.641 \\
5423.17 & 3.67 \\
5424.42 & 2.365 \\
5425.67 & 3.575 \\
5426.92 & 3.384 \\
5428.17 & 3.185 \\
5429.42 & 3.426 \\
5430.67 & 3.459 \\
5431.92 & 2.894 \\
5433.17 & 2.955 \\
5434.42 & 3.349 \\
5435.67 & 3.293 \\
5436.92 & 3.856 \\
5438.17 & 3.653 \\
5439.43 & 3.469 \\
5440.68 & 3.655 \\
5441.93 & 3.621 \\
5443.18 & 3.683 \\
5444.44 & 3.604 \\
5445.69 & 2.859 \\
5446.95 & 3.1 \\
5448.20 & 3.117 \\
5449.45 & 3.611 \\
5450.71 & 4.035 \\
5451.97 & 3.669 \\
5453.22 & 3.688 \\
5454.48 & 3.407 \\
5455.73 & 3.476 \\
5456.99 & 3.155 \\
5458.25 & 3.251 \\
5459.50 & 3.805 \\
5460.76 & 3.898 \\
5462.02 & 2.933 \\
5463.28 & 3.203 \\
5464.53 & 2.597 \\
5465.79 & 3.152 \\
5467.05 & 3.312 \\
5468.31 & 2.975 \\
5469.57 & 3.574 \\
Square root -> 23.2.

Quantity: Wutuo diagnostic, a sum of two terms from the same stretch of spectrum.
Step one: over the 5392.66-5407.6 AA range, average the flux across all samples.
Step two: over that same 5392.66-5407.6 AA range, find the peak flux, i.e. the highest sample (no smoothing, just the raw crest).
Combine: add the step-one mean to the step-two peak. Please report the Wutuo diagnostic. 7.53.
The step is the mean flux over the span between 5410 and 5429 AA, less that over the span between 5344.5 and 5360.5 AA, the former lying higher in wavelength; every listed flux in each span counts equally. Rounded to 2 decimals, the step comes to -0.12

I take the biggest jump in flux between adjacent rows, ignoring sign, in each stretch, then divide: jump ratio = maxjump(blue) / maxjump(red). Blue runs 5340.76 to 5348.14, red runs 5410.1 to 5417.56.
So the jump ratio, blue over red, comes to 1.0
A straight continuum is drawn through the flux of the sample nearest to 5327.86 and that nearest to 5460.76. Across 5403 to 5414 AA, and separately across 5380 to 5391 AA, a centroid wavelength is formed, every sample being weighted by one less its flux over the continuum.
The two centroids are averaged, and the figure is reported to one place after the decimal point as 5397.0 AA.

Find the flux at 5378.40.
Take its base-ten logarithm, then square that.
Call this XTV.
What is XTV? 0.30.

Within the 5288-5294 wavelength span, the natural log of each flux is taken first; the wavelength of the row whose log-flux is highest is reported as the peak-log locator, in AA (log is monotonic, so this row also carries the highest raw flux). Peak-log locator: 5288.75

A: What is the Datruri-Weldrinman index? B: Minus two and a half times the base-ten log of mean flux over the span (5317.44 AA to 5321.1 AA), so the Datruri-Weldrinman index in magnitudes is -1.27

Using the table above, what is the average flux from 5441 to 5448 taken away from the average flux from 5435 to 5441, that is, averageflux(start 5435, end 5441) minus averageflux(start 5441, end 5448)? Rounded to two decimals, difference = 0.21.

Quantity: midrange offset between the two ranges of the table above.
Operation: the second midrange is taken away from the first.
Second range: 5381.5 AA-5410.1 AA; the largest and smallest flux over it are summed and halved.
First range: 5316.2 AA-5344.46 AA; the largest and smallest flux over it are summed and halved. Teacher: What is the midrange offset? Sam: -0.38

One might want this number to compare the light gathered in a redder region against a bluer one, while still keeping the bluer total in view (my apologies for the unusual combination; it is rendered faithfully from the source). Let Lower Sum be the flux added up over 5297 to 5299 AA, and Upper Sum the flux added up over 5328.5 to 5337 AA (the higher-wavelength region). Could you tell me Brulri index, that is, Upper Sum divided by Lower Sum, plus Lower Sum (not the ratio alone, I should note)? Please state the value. 10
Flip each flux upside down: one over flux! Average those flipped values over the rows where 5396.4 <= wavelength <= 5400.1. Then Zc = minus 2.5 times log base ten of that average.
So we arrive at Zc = 1.26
